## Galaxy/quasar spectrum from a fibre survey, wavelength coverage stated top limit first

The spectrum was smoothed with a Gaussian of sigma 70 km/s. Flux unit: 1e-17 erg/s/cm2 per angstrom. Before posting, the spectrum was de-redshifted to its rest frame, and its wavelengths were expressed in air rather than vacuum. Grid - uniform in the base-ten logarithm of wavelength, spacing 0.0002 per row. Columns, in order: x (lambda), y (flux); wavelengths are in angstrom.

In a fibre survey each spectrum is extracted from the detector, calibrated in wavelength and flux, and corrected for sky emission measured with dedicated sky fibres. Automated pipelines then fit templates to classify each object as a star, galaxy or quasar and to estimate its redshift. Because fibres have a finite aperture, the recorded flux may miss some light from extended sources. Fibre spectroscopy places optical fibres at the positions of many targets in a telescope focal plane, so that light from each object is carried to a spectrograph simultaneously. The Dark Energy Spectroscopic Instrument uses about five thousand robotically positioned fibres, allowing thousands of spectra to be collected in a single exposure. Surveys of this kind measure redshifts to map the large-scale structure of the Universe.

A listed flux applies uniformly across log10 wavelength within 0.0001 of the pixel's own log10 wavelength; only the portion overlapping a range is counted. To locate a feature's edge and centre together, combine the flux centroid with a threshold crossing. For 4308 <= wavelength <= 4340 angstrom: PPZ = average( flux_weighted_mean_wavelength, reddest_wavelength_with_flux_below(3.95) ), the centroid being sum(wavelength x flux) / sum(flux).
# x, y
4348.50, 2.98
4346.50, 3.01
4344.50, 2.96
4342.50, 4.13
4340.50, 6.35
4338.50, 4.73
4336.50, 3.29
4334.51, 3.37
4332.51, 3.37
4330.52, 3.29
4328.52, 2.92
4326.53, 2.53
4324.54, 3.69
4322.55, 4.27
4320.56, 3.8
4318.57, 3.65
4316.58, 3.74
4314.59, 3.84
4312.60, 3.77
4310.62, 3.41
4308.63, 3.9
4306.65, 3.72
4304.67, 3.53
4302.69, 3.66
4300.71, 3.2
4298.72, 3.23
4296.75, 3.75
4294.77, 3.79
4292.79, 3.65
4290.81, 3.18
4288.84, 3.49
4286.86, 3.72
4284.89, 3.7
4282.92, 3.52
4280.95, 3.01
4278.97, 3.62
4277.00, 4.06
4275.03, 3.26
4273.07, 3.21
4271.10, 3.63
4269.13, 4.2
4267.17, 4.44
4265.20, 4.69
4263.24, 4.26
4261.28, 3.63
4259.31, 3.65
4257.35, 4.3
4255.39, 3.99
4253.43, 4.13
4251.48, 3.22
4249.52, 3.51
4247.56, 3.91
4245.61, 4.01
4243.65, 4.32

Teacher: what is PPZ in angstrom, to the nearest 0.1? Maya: 4329.9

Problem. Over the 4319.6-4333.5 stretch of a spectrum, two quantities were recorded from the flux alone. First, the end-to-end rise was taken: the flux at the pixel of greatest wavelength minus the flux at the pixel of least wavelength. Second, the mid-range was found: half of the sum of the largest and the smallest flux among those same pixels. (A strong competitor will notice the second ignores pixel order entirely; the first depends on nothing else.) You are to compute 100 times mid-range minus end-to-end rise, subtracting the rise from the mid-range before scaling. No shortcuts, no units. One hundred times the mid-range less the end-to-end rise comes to 383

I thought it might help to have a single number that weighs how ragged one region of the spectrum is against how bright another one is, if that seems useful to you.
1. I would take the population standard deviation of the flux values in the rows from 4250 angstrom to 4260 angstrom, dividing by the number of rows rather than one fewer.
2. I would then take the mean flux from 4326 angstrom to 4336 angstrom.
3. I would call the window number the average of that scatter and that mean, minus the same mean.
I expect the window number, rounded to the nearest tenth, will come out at -1.4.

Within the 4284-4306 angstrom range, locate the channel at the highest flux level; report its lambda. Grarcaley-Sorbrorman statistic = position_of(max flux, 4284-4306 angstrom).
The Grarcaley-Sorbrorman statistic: 4294.77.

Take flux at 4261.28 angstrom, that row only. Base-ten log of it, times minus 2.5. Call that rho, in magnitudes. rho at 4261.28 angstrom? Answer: -1.40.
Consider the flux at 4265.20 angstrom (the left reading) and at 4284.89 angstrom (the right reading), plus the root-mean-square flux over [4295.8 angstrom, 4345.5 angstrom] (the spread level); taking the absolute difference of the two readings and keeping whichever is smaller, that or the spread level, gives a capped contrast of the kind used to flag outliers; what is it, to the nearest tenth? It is 1.0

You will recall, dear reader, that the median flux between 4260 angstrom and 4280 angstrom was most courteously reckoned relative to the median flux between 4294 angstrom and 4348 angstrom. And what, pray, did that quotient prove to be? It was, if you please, 1.05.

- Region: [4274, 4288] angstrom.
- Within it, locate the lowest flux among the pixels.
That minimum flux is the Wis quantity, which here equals 3.01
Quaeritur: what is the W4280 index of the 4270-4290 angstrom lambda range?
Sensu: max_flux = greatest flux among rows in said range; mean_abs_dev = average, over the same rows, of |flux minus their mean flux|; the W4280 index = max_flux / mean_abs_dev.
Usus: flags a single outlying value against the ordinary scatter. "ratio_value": 18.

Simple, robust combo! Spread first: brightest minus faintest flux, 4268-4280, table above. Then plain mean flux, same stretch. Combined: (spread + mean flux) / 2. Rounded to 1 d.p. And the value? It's 2.3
